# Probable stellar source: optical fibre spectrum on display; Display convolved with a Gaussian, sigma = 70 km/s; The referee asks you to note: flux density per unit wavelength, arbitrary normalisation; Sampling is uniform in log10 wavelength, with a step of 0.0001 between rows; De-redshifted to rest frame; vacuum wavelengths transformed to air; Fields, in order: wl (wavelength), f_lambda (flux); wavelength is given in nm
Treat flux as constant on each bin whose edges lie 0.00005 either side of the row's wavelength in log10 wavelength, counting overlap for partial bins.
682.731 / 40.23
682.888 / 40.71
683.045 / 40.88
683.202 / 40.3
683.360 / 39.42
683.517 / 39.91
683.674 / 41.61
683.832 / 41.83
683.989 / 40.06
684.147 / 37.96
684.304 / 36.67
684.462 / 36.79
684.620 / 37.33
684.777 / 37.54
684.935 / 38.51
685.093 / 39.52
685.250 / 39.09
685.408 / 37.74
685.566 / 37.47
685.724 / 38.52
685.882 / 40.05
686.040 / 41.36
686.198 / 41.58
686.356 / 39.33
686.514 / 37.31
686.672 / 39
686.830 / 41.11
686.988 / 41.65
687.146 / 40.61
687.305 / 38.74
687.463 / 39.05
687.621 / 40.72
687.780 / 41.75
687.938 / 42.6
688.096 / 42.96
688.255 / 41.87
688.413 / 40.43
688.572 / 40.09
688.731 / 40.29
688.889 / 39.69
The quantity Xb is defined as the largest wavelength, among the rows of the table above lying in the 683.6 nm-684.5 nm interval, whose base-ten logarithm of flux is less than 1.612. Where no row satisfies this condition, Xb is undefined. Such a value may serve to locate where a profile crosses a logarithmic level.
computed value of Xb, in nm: 684.462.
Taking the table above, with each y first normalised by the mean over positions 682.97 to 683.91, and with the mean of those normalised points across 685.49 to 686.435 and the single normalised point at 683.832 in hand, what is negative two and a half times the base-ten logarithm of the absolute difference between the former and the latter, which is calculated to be 3.21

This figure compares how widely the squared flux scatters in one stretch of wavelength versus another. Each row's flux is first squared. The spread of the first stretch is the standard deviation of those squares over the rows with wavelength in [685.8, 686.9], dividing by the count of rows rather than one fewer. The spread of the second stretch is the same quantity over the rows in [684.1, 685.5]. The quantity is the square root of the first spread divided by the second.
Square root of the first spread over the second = 1.27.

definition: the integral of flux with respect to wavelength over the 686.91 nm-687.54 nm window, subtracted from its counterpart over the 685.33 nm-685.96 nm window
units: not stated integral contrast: -1.0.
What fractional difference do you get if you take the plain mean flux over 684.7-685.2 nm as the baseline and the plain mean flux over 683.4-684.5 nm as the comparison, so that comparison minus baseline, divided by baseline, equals 0.02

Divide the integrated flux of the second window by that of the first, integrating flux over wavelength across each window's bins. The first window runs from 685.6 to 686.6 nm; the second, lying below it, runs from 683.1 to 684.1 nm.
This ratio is 1.02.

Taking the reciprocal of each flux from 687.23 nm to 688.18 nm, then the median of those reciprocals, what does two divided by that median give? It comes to 82.5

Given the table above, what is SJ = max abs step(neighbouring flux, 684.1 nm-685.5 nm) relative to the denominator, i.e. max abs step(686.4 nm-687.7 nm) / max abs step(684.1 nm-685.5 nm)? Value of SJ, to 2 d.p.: 1.56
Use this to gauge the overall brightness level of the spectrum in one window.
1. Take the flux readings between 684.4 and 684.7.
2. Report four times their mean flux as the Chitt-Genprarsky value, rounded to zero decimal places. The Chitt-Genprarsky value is 148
